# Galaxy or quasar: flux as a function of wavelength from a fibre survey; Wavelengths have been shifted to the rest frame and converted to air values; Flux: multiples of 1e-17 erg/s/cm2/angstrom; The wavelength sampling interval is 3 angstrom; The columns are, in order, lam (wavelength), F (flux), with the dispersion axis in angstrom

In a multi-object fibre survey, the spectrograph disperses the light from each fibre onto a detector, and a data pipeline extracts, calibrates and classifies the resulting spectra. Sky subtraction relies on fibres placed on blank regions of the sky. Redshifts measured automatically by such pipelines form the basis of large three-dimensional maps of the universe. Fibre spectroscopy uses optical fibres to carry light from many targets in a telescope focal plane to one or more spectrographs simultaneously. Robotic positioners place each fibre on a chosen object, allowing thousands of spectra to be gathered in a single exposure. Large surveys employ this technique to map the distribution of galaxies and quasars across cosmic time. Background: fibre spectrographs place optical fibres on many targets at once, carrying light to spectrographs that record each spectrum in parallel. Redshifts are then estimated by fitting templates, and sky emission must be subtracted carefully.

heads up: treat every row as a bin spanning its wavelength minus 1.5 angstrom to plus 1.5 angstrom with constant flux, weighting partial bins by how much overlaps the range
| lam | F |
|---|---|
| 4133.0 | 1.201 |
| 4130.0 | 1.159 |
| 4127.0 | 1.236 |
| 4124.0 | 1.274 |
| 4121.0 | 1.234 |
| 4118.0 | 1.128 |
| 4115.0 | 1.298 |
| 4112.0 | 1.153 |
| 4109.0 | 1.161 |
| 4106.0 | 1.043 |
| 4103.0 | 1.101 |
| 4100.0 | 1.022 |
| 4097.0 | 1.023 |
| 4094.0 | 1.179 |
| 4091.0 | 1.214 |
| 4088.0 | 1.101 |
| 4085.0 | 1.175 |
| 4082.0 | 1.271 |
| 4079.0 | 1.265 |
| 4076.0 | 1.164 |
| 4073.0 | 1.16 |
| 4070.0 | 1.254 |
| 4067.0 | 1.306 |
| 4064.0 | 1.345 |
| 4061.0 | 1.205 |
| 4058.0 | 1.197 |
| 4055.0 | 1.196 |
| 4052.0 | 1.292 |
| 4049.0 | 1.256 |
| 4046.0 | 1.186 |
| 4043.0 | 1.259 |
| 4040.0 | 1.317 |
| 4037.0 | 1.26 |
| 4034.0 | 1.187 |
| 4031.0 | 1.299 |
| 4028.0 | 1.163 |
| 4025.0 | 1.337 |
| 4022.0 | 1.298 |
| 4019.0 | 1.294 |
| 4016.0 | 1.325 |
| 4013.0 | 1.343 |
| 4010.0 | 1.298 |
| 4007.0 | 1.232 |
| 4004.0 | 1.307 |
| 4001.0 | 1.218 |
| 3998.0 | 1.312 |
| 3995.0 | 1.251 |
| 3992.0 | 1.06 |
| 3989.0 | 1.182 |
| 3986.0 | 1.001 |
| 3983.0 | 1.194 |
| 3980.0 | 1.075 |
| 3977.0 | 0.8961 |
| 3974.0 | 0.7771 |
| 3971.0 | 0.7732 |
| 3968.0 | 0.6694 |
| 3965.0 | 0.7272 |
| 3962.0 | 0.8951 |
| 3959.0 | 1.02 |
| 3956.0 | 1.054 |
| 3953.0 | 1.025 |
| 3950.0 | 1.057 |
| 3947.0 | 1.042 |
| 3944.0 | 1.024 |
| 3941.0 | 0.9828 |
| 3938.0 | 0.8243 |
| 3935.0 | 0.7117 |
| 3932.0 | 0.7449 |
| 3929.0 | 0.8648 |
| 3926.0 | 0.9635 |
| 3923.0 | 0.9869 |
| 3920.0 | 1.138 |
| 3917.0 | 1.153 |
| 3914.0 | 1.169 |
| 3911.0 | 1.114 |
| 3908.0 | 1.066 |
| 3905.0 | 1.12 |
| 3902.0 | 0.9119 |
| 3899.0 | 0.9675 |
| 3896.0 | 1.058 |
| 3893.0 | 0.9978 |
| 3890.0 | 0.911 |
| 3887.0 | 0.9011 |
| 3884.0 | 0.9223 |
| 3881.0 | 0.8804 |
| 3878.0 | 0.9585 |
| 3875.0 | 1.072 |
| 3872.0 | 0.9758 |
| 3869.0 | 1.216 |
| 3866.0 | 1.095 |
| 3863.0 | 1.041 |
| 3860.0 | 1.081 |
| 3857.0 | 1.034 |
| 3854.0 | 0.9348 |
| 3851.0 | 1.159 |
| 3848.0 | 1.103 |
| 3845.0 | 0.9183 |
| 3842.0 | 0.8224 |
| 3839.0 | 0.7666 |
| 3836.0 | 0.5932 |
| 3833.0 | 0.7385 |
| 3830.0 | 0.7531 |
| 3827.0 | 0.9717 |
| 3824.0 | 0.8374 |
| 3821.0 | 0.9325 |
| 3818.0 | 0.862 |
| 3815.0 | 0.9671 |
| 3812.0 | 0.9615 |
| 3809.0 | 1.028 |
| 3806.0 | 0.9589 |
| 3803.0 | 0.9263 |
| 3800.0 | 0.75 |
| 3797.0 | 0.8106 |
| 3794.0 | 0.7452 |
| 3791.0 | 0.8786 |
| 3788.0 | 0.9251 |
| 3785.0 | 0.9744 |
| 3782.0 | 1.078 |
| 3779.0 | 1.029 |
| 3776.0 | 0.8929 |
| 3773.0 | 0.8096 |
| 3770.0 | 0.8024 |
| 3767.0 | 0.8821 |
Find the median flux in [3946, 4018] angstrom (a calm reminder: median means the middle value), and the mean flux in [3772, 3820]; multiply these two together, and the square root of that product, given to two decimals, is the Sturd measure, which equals 0.98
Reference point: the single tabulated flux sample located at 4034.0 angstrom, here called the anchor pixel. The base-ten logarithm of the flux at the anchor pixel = 0.074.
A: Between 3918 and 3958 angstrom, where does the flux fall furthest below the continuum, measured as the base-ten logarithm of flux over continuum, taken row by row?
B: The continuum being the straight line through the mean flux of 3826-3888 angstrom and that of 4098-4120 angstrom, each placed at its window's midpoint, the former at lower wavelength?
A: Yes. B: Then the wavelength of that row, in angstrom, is 3935.0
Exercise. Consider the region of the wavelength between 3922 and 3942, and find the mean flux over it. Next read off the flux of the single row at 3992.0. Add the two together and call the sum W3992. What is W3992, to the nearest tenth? 1.9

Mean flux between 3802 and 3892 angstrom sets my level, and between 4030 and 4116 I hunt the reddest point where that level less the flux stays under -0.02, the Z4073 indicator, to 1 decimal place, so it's 4115.0 angstrom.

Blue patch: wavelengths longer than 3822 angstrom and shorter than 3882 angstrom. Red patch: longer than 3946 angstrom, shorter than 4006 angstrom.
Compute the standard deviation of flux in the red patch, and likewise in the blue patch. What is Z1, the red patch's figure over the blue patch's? 1.2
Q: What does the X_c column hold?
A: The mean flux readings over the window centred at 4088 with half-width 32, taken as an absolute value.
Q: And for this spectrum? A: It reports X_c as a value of 1.18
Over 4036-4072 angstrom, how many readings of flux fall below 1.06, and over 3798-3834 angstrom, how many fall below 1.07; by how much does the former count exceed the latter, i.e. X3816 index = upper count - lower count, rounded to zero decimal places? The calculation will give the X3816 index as -12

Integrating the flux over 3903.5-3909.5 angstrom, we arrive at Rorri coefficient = 6.6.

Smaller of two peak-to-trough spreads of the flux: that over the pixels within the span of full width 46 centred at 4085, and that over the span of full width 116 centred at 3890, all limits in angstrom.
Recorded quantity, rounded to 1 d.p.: 0.3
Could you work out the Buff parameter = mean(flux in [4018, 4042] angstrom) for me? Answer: 1.27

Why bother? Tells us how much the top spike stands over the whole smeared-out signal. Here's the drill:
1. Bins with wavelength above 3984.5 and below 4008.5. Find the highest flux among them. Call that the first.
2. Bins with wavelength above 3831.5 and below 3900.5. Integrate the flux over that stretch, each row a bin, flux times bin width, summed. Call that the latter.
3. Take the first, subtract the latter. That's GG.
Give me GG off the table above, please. -65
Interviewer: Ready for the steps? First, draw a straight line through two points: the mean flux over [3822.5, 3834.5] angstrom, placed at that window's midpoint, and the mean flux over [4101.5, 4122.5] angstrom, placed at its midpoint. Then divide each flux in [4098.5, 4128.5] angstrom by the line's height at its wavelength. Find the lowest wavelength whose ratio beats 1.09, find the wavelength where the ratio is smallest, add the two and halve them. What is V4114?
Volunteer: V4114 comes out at 4107.5 angstrom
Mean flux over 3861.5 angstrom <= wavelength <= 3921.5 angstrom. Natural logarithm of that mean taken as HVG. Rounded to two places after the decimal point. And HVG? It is 0.03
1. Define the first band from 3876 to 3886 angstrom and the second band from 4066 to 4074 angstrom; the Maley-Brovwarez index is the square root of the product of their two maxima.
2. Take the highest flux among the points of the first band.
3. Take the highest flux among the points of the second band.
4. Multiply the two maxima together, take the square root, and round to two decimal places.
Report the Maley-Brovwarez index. 1.12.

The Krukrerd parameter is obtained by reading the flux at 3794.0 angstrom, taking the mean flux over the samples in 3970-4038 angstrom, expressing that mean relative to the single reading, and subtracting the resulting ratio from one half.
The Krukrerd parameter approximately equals -1.1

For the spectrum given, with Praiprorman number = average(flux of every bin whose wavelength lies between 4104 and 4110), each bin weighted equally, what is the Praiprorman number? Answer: 1.10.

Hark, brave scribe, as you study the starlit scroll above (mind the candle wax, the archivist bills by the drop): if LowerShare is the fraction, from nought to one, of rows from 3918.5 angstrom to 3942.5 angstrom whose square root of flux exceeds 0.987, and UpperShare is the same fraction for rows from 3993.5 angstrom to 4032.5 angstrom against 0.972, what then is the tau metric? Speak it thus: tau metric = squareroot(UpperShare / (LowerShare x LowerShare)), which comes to 2.67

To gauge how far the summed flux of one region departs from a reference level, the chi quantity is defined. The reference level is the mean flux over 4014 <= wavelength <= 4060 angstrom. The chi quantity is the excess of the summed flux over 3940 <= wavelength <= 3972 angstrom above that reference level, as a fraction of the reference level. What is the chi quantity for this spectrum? 7.2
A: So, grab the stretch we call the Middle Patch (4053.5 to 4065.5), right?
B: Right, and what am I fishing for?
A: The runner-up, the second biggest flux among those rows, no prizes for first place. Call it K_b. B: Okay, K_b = 1.205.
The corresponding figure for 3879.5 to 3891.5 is 0.911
